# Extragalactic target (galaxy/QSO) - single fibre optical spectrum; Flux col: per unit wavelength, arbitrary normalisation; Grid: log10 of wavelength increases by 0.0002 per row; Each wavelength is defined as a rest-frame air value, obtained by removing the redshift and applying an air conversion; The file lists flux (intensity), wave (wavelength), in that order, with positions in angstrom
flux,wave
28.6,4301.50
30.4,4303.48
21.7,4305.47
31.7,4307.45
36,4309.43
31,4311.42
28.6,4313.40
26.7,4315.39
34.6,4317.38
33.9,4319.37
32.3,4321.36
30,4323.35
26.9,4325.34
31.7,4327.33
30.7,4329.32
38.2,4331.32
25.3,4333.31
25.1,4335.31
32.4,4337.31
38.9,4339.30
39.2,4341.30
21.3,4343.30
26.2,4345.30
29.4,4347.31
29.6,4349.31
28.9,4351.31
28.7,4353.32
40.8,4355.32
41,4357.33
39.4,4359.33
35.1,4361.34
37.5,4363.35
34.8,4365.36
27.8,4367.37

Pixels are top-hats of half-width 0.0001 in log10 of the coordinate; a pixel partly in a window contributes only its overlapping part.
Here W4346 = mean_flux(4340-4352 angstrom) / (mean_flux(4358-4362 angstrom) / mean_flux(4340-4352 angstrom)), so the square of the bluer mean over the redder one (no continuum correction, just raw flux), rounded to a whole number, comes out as 23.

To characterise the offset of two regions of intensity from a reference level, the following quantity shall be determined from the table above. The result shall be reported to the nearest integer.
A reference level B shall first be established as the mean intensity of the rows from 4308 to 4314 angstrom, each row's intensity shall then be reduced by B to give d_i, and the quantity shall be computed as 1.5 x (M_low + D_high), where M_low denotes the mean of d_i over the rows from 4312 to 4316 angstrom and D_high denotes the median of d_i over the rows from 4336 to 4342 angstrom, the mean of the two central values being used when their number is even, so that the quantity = 4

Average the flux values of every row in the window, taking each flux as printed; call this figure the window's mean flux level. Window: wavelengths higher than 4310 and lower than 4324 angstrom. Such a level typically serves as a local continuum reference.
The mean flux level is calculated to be 31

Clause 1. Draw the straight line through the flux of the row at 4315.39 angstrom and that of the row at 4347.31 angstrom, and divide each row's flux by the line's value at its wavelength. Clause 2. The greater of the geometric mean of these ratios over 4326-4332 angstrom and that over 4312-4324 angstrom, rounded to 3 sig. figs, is 1.20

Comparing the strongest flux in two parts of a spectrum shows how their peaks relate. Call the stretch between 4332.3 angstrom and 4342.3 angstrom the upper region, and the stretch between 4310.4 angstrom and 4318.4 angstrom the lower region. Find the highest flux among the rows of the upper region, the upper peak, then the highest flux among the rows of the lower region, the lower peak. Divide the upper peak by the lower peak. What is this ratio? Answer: 1.13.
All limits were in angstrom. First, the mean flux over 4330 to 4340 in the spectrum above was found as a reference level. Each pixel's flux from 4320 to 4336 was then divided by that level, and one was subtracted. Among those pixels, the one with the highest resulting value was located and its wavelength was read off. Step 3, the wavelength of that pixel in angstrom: 4331.32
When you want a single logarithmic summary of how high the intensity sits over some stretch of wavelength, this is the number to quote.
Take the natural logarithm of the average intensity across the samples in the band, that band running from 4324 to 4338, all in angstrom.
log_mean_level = 3.40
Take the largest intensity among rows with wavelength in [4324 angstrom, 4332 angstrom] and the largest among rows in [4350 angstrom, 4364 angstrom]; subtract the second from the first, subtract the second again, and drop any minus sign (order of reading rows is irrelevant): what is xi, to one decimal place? 43.8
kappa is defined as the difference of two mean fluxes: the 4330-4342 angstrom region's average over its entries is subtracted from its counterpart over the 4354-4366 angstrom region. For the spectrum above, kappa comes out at 5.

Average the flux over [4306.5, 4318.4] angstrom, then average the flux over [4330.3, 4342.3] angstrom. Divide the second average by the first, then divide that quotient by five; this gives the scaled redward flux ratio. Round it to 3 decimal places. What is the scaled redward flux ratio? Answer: 0.211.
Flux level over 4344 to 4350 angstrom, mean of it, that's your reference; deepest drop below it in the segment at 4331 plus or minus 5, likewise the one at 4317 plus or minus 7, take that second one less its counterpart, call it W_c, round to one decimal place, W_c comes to -1.6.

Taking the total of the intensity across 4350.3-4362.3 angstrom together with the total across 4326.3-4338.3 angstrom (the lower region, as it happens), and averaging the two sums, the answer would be 199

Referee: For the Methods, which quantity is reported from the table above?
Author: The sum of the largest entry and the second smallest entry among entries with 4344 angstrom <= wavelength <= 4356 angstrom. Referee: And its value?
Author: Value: 69.5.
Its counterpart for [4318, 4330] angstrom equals 63.9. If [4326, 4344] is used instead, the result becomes 64.3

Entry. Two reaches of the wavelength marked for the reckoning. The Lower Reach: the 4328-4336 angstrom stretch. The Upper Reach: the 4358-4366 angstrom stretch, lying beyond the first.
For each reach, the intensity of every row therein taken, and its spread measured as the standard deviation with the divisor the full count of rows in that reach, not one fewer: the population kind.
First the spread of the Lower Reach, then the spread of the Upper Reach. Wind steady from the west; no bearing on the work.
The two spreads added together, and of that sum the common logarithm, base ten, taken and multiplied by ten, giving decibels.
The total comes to 8.6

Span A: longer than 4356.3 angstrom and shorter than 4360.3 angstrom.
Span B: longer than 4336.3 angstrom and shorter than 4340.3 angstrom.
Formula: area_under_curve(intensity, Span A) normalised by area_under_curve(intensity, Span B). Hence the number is 1.13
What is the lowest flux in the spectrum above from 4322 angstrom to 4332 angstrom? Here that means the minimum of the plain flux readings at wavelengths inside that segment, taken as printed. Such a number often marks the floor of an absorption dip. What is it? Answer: 26.9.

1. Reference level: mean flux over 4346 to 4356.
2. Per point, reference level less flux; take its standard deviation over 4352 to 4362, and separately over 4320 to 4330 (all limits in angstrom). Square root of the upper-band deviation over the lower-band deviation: 1.57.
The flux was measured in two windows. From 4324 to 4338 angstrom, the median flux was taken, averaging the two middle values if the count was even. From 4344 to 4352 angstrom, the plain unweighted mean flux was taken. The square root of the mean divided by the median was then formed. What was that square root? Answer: 0.96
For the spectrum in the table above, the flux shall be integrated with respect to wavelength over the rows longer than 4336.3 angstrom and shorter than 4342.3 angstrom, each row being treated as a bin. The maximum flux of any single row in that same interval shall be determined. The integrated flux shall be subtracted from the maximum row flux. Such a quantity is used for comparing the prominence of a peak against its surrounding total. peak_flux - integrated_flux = -182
